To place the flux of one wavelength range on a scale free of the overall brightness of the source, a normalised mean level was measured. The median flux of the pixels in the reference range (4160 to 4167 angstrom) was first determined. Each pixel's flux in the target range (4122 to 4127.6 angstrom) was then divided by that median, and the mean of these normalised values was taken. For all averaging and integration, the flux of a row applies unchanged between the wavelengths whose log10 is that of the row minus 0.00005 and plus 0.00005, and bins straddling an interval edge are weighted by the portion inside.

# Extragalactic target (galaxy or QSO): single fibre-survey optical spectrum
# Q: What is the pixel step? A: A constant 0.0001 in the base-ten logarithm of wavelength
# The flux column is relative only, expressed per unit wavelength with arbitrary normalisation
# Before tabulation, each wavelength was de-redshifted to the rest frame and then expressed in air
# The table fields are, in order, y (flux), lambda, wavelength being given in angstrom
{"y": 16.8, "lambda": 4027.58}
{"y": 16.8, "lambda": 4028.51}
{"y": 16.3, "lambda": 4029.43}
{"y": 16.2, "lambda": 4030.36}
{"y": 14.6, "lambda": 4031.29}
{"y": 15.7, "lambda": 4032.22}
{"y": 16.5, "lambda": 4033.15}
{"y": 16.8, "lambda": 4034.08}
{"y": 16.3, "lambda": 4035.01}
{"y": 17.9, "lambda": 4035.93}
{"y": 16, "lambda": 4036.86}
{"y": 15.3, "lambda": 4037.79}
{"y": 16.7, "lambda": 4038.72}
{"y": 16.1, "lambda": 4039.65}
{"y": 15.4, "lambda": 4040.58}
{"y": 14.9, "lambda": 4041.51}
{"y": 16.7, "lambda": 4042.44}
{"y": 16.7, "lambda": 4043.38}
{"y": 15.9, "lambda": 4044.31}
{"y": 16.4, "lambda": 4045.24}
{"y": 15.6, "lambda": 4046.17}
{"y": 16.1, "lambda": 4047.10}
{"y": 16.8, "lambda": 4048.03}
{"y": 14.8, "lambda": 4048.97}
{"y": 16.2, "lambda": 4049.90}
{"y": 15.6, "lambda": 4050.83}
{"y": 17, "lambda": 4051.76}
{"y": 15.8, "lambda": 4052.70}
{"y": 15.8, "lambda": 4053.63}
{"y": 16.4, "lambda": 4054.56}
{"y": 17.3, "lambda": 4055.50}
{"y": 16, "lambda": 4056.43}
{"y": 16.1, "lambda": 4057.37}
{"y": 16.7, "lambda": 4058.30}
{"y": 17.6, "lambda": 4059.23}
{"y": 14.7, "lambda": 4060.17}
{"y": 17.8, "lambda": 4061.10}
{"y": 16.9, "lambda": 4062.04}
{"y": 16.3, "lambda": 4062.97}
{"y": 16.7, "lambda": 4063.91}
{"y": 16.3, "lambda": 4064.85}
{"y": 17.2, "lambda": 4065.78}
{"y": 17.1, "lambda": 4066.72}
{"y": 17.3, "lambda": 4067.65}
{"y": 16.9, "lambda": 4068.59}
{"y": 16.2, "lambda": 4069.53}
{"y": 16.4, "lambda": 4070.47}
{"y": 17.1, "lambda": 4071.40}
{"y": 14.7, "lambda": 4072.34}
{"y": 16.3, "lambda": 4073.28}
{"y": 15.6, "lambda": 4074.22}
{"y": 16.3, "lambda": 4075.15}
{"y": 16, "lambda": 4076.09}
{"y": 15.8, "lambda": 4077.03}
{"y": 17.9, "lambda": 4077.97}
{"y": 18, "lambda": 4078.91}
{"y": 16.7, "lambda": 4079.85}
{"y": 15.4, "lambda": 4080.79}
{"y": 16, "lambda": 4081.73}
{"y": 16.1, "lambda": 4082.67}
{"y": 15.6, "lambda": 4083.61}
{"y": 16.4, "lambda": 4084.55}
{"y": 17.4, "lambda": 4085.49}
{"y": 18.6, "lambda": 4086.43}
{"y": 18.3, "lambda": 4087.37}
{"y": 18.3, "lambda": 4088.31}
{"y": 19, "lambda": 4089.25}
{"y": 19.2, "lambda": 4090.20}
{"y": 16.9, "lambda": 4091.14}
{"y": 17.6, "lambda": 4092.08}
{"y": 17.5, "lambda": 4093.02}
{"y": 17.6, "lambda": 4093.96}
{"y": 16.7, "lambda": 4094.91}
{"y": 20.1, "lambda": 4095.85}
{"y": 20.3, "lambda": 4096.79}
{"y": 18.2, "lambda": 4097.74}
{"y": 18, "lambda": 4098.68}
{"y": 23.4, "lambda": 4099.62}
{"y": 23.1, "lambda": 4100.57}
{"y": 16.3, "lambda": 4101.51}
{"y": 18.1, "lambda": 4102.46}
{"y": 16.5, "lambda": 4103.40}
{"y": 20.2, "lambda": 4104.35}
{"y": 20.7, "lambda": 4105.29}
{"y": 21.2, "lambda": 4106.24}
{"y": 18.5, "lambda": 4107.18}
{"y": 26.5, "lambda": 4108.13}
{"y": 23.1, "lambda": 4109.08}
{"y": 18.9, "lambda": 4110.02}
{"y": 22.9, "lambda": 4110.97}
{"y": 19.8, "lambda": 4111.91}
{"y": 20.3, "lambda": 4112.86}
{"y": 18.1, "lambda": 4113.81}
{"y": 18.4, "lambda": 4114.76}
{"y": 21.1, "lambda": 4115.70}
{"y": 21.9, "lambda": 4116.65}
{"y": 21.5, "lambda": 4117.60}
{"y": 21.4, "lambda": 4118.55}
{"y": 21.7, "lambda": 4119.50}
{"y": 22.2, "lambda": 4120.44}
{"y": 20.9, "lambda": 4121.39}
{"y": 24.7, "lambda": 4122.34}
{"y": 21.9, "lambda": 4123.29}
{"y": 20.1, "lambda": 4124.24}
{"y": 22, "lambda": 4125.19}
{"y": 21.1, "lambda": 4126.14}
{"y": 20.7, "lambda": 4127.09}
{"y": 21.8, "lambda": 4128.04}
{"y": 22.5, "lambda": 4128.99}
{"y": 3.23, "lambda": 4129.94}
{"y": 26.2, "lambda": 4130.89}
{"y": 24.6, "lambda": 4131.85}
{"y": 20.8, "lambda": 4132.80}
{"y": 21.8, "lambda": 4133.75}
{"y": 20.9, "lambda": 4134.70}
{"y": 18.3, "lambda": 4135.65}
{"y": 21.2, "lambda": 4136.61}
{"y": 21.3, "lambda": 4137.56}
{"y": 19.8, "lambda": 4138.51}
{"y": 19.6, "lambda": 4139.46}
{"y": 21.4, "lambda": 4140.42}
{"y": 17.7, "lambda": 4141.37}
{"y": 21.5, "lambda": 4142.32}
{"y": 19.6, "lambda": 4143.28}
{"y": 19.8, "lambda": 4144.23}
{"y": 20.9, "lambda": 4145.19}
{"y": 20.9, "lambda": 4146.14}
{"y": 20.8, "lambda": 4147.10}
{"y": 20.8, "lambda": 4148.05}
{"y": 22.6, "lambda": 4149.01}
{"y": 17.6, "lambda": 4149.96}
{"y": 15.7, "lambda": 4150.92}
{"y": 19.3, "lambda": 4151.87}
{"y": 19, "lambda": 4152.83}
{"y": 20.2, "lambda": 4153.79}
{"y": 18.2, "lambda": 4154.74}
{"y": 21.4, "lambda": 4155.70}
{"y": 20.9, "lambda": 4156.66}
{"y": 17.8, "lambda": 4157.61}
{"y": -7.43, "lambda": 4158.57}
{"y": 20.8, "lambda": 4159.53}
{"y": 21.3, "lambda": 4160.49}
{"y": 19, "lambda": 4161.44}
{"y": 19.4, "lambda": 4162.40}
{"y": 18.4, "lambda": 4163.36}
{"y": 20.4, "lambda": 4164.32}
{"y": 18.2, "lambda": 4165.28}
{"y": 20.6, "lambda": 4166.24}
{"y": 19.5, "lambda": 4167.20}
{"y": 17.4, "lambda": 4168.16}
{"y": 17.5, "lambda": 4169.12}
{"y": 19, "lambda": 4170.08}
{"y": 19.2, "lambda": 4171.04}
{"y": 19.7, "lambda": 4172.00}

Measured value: 1.12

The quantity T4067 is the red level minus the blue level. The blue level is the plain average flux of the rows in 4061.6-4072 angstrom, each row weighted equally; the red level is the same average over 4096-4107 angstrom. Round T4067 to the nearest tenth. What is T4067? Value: 2.9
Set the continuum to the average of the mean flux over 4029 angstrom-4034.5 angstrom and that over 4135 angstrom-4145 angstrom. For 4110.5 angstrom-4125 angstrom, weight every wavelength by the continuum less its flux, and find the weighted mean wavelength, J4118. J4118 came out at 4118.4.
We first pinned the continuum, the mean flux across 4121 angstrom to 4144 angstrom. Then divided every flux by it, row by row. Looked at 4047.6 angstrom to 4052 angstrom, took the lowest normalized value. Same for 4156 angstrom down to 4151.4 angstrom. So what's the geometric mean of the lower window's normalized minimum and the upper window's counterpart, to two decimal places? 0.80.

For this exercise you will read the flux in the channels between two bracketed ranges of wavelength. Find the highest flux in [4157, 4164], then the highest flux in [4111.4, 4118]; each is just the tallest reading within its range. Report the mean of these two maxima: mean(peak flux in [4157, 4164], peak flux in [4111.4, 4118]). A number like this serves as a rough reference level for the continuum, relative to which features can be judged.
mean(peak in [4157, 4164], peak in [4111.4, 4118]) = 21.6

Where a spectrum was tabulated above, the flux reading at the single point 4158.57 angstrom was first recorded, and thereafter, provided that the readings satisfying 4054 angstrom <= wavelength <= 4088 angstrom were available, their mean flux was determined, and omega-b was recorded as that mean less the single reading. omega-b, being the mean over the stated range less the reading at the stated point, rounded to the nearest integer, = 24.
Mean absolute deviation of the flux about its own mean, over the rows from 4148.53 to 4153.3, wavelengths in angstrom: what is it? 1.8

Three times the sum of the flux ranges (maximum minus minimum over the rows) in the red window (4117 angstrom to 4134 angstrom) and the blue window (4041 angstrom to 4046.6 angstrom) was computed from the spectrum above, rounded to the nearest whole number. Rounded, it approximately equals 74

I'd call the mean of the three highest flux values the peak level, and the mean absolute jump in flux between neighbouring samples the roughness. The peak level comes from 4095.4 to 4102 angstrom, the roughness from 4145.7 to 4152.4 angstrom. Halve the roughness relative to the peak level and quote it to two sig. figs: 0.046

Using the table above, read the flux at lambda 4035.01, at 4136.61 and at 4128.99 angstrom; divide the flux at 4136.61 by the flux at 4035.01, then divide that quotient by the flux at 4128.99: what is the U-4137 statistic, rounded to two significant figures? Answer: 0.058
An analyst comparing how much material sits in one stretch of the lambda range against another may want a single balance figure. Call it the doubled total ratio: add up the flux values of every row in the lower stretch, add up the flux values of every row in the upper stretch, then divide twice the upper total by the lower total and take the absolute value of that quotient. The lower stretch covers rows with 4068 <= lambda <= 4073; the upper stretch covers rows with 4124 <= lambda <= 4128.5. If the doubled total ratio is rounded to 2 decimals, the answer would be 2.60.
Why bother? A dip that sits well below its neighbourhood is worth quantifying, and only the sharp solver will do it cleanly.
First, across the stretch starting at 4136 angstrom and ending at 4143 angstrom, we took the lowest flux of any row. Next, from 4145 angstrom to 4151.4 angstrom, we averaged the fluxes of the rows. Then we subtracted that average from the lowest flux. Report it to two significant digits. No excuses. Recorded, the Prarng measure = -2.2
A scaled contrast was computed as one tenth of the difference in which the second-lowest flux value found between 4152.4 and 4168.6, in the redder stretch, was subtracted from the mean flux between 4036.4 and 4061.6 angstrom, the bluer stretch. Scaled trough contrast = -0.12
